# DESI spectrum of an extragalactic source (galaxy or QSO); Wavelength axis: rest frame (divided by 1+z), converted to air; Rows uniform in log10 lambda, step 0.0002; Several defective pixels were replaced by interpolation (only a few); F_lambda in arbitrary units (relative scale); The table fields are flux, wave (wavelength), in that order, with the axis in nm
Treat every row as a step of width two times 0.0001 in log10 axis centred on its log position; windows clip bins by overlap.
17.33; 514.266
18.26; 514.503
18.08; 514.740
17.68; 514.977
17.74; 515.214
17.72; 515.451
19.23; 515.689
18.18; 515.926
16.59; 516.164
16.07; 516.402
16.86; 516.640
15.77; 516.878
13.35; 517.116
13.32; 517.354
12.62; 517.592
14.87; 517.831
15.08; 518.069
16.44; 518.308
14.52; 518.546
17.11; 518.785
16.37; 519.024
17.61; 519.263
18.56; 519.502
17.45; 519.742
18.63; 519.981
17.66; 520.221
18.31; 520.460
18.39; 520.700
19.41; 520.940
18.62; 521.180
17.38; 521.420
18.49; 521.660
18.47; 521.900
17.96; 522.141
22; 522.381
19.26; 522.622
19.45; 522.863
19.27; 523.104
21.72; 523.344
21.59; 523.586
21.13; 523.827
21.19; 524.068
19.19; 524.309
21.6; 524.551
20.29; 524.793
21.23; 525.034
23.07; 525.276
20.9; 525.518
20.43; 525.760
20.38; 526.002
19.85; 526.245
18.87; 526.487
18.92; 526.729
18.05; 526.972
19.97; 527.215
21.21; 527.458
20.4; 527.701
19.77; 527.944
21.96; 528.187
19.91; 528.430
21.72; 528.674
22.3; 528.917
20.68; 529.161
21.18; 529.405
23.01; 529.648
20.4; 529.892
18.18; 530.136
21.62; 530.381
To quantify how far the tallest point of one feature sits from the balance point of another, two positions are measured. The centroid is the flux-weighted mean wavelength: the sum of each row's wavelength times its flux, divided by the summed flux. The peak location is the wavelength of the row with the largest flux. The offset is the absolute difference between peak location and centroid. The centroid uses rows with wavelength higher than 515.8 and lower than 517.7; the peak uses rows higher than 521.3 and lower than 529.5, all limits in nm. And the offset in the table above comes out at 8.58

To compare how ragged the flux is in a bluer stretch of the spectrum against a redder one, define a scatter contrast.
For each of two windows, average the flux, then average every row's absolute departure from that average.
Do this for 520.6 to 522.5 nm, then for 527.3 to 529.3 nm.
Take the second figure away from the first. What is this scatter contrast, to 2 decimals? 0.13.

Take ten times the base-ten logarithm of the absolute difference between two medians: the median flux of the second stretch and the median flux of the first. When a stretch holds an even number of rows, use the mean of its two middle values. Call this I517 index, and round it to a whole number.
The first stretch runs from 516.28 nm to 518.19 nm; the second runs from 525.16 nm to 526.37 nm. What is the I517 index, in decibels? 7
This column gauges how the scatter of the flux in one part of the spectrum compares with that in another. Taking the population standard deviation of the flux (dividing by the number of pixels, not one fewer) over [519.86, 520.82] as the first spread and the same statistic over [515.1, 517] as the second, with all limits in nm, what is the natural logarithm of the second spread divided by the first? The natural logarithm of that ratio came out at 1.1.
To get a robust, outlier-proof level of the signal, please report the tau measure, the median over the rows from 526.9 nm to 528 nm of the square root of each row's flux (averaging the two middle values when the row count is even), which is 4.47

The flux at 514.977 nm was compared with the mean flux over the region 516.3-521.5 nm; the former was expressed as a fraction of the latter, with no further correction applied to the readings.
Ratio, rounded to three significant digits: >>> 1.07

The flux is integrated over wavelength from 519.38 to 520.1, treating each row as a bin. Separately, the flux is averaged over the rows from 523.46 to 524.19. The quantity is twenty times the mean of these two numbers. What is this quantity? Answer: 344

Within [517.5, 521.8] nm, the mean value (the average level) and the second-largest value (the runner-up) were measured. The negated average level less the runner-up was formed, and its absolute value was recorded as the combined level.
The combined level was 36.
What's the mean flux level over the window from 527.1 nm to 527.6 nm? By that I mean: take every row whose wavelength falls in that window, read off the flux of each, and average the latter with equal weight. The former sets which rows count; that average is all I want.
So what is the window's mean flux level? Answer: 20.6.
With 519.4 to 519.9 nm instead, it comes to 18.0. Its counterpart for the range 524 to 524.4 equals 20.2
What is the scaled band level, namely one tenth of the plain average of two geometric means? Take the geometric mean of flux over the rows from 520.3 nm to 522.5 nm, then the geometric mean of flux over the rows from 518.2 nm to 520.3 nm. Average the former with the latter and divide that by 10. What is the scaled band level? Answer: 1.79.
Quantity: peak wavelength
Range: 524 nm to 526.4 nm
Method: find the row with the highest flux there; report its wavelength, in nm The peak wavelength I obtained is 525.276 nm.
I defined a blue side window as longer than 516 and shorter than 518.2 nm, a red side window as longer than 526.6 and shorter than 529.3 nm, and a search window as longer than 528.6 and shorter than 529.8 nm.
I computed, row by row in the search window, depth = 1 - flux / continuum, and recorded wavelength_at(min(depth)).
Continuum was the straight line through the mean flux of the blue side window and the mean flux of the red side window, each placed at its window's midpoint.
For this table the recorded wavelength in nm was 529.648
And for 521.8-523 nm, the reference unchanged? 522.381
